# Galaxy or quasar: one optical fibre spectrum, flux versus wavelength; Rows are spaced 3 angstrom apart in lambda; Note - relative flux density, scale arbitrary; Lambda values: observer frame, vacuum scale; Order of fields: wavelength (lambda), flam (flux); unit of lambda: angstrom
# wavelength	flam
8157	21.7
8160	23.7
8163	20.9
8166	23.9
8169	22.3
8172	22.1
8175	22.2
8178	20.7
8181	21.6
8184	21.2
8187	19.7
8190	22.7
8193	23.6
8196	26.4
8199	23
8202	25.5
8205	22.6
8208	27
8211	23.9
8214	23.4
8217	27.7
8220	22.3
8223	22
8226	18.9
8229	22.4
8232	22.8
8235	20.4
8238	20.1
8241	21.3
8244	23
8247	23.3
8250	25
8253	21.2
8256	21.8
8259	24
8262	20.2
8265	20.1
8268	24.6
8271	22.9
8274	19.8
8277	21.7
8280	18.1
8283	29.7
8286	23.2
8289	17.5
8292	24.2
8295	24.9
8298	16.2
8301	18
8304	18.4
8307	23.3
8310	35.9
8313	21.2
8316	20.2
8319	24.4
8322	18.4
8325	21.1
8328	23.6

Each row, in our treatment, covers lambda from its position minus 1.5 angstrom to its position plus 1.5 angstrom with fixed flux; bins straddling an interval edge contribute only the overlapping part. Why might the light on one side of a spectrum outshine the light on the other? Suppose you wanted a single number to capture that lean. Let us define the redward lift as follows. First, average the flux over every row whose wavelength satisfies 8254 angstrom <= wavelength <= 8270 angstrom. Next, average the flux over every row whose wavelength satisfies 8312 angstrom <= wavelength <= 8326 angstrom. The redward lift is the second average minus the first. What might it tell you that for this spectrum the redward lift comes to -1.1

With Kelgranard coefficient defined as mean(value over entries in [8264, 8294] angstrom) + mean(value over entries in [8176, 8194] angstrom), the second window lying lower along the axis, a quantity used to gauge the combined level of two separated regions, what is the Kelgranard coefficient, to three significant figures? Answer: 43.8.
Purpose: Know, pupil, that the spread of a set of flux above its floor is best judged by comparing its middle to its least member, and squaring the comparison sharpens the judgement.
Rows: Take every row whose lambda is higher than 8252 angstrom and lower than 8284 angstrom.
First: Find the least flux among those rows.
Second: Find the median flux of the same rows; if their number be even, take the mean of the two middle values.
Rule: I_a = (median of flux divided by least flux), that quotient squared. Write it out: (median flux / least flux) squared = 1.44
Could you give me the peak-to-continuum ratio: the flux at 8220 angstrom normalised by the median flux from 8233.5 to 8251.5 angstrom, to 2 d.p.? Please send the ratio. 1.01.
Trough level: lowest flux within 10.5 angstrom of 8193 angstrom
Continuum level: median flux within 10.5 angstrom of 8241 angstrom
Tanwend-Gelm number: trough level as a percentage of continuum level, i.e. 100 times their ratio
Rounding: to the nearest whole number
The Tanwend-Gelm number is 86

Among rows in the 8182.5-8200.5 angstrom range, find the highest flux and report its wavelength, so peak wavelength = 8196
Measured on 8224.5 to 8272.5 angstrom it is 8250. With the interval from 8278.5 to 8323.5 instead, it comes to 8310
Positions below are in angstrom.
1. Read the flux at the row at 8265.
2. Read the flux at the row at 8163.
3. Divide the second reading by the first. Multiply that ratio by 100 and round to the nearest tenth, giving 104.0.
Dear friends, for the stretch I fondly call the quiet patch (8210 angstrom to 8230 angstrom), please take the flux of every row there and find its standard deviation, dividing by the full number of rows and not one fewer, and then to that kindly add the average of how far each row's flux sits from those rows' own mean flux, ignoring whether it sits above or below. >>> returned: 4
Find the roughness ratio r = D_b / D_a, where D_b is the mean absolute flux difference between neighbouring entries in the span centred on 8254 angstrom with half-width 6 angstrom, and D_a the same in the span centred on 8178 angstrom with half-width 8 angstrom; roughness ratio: 3.0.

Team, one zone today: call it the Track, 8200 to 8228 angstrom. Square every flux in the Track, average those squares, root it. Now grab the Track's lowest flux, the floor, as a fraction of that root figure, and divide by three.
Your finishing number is 0.26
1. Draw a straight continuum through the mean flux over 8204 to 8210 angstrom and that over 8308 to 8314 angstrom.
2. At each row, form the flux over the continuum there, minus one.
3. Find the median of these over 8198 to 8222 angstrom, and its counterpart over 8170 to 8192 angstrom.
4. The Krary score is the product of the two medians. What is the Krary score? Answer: 0.005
